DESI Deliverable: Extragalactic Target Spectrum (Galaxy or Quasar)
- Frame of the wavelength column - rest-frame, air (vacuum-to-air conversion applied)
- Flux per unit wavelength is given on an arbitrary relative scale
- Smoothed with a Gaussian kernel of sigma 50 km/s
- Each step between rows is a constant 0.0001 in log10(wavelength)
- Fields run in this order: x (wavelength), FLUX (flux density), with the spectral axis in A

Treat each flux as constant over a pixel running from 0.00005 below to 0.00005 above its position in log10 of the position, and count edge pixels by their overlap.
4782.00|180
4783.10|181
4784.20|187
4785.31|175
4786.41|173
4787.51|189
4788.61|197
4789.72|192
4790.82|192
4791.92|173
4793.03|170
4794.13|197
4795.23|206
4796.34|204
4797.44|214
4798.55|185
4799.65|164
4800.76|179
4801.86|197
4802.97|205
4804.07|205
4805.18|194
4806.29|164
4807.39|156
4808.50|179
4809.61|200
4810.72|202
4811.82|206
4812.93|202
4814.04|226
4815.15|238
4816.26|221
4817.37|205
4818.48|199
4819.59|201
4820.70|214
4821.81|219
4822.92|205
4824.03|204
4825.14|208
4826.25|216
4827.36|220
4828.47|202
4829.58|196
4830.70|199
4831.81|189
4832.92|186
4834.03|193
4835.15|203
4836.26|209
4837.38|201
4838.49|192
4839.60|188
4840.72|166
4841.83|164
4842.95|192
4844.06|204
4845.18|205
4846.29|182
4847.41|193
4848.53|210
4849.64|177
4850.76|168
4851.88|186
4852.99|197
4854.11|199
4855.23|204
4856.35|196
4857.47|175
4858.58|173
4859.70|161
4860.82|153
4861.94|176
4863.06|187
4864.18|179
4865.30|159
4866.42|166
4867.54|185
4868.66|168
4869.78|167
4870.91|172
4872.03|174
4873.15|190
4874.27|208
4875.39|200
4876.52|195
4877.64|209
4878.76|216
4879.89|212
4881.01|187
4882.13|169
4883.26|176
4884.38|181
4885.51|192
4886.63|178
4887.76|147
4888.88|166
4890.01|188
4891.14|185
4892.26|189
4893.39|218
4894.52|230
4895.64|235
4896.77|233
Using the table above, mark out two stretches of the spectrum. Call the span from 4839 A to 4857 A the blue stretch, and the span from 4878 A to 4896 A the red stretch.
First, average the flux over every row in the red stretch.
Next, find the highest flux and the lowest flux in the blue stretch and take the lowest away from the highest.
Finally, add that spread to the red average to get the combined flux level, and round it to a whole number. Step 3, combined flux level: 238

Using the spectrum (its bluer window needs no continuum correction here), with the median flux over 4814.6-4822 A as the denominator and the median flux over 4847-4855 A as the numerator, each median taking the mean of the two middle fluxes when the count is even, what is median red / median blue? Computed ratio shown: 0.90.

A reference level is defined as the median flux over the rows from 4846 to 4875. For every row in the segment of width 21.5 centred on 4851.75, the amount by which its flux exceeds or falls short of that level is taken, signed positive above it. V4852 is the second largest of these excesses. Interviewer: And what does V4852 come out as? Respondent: 27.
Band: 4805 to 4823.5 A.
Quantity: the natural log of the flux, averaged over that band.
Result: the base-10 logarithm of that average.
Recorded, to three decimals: 0.724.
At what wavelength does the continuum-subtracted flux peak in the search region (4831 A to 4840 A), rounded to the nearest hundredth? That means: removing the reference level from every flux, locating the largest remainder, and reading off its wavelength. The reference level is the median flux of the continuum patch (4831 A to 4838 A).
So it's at 4836.26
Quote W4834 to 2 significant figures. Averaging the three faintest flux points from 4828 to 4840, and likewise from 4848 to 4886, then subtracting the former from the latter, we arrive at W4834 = -30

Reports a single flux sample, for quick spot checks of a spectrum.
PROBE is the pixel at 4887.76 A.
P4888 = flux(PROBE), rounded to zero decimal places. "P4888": 147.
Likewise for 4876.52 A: 195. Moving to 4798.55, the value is 185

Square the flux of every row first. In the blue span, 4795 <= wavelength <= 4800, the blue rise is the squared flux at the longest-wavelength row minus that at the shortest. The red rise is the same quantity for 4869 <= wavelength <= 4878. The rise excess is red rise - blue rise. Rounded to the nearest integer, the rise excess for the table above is 31332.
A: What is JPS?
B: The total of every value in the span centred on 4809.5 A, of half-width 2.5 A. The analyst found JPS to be 943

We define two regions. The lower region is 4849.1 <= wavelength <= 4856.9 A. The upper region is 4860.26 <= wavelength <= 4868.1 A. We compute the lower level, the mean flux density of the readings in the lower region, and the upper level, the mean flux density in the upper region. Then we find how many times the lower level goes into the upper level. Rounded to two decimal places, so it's 0.91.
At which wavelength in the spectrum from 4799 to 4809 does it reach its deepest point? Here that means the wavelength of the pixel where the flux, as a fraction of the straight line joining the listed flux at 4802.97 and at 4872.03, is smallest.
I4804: 4807.39 A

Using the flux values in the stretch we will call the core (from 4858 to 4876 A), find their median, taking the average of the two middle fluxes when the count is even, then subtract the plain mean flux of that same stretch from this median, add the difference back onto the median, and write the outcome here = 171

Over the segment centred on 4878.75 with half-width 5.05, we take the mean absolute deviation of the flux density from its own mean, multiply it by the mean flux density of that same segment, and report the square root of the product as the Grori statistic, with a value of 51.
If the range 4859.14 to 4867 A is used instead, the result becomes 42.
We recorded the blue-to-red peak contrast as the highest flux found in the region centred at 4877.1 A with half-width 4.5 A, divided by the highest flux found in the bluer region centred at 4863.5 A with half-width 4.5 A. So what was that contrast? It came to 1.16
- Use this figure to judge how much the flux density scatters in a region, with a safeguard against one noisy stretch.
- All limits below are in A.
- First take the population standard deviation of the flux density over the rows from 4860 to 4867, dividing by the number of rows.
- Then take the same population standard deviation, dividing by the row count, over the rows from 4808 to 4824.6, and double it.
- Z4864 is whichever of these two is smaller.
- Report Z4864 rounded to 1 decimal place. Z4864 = 11.8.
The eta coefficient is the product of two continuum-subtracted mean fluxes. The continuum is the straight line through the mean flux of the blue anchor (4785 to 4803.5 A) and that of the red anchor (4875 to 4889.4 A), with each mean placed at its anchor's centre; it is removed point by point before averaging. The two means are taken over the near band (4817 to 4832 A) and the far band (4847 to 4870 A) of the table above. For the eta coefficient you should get -128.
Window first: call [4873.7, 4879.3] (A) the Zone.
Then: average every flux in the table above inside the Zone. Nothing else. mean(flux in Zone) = 206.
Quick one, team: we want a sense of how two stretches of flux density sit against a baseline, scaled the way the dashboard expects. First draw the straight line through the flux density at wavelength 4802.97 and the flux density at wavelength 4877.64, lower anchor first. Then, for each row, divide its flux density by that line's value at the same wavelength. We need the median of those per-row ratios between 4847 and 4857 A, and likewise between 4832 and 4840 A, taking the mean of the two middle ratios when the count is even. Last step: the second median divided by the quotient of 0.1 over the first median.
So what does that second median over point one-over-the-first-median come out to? 8.8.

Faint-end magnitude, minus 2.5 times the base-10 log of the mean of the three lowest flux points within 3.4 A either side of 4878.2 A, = -5.72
